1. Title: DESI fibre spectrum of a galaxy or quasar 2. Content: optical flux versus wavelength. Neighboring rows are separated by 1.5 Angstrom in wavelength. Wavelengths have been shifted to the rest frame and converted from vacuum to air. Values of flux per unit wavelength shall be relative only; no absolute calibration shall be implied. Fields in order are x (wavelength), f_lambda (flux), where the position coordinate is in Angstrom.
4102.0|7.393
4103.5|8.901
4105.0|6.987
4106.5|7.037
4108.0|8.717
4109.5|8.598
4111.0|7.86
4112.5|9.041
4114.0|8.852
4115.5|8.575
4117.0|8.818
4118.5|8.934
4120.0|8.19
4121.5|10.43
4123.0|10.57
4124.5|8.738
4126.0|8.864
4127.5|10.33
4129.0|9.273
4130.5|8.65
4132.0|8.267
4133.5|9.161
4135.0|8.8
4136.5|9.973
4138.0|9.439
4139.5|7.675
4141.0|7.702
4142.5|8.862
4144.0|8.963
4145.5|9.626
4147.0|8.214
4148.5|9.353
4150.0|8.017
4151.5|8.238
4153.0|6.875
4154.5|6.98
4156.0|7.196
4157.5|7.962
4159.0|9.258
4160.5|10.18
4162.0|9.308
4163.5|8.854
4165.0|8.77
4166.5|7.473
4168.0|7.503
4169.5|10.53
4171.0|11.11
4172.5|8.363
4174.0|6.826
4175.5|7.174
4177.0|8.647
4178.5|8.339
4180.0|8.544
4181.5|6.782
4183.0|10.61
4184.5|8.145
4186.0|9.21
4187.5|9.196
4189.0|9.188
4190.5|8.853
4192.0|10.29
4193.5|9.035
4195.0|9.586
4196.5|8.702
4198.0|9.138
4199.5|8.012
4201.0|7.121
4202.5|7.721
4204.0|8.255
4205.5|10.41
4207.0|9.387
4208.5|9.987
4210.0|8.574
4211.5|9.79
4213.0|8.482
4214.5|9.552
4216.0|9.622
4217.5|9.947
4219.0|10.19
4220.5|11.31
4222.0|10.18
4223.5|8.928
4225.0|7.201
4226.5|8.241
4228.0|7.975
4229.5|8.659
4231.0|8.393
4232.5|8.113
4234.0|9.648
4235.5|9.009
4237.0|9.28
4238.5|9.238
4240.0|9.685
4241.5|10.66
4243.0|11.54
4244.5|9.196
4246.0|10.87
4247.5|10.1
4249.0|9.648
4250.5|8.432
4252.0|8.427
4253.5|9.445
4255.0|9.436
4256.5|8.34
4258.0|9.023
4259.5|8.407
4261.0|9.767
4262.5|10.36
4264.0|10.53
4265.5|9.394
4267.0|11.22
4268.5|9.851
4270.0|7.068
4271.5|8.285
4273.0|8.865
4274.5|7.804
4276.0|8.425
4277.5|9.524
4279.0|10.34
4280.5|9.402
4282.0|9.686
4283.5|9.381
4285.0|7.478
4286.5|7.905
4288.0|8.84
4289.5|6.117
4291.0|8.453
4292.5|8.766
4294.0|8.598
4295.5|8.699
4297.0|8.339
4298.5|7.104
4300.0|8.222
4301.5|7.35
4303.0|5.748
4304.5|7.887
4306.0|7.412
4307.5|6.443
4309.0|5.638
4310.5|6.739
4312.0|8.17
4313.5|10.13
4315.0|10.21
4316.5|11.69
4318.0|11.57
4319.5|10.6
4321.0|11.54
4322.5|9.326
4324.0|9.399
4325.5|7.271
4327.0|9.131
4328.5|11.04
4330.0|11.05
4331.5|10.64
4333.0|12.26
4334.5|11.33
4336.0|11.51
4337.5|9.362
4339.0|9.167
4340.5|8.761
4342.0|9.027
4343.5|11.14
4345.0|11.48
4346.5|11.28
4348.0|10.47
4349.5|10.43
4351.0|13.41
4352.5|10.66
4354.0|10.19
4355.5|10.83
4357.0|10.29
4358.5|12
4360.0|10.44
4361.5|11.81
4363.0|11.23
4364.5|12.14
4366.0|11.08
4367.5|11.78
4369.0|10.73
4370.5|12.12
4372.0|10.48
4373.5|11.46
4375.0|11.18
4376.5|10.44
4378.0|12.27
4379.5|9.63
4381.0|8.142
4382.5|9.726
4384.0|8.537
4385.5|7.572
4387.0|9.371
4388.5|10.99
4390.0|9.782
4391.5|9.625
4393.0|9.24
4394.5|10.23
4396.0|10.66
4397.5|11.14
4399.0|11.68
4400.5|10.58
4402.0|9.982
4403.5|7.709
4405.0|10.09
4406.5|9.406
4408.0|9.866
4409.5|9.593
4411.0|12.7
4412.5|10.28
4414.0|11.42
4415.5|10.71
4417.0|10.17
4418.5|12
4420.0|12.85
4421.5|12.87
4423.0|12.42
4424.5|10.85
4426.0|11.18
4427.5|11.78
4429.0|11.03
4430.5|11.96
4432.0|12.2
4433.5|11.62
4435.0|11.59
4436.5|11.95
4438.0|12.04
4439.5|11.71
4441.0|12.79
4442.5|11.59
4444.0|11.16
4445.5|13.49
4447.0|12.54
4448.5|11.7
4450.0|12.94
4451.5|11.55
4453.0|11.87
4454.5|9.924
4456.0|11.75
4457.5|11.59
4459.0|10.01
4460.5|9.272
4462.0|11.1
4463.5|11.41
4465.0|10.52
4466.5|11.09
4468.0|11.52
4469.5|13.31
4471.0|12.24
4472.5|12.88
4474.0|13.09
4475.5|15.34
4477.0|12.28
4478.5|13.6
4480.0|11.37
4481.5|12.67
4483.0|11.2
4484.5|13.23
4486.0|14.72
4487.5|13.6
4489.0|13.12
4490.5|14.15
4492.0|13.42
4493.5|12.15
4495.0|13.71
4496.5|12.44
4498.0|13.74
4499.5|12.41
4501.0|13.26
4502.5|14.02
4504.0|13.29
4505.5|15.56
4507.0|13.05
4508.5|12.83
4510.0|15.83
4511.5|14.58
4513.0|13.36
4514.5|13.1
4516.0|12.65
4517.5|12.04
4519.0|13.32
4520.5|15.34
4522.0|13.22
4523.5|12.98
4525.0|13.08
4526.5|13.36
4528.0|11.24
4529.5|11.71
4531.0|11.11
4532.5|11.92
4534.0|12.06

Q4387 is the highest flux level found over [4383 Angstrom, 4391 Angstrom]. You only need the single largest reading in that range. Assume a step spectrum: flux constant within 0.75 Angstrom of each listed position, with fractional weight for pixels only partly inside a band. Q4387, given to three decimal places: 10.990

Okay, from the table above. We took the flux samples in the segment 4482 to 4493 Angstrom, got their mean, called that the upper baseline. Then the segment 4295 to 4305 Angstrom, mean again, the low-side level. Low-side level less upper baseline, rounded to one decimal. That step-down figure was -5.7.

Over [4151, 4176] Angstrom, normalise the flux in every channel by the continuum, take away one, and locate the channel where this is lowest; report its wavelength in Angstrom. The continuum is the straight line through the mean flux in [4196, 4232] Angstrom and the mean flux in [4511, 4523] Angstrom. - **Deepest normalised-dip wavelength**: 4174.0 Angstrom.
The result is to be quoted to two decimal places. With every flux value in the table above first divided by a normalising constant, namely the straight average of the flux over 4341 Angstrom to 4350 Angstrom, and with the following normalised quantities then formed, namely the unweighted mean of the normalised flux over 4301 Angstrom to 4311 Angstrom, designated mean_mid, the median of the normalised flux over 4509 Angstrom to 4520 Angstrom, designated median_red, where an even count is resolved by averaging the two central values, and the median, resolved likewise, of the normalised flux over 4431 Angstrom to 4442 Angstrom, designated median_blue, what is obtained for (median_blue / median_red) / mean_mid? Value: 1.41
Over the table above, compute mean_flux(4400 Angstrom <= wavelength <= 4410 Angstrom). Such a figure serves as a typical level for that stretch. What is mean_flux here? 9.6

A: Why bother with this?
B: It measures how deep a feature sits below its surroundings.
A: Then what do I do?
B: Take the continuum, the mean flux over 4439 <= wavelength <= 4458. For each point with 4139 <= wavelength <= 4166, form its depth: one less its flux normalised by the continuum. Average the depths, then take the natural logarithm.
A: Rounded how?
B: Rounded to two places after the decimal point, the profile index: -1.24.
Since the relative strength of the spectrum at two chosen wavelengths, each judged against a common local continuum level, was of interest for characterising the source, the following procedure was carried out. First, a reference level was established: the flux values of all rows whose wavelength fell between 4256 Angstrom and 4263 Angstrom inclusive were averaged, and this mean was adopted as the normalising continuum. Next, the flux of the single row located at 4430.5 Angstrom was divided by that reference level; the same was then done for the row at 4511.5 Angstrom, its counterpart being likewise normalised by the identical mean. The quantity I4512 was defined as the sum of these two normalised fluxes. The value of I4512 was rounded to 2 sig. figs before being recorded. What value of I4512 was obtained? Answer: 2.9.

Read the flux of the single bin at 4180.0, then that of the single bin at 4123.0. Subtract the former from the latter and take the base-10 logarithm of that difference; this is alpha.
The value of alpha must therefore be 0.31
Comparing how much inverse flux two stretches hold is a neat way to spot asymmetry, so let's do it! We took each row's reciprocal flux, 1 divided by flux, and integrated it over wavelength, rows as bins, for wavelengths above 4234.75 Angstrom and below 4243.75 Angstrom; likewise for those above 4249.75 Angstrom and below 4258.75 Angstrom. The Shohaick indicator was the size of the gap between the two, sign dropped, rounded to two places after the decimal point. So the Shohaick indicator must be 0.10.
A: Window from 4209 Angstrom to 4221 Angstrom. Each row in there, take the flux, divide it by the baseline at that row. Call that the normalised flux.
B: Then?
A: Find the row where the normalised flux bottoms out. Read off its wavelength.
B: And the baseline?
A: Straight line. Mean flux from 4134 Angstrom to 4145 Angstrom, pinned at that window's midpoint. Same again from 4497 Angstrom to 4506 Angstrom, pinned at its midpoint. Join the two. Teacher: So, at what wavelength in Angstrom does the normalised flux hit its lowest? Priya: 4213.0 Angstrom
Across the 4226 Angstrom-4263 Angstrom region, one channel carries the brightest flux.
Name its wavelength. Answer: 4243.0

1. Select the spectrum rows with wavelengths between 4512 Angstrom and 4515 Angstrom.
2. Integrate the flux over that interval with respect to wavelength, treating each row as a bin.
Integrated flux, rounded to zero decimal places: 40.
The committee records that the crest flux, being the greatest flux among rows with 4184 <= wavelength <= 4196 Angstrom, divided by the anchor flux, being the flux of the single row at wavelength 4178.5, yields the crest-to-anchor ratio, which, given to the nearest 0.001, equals 1.234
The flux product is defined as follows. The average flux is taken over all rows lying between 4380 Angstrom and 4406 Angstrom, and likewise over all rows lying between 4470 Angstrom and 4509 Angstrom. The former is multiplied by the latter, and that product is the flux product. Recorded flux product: 128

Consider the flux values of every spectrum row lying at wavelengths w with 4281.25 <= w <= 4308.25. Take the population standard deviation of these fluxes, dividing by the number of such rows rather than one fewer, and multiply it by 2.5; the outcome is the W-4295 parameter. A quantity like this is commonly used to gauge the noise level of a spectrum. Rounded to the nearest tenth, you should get 2.6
